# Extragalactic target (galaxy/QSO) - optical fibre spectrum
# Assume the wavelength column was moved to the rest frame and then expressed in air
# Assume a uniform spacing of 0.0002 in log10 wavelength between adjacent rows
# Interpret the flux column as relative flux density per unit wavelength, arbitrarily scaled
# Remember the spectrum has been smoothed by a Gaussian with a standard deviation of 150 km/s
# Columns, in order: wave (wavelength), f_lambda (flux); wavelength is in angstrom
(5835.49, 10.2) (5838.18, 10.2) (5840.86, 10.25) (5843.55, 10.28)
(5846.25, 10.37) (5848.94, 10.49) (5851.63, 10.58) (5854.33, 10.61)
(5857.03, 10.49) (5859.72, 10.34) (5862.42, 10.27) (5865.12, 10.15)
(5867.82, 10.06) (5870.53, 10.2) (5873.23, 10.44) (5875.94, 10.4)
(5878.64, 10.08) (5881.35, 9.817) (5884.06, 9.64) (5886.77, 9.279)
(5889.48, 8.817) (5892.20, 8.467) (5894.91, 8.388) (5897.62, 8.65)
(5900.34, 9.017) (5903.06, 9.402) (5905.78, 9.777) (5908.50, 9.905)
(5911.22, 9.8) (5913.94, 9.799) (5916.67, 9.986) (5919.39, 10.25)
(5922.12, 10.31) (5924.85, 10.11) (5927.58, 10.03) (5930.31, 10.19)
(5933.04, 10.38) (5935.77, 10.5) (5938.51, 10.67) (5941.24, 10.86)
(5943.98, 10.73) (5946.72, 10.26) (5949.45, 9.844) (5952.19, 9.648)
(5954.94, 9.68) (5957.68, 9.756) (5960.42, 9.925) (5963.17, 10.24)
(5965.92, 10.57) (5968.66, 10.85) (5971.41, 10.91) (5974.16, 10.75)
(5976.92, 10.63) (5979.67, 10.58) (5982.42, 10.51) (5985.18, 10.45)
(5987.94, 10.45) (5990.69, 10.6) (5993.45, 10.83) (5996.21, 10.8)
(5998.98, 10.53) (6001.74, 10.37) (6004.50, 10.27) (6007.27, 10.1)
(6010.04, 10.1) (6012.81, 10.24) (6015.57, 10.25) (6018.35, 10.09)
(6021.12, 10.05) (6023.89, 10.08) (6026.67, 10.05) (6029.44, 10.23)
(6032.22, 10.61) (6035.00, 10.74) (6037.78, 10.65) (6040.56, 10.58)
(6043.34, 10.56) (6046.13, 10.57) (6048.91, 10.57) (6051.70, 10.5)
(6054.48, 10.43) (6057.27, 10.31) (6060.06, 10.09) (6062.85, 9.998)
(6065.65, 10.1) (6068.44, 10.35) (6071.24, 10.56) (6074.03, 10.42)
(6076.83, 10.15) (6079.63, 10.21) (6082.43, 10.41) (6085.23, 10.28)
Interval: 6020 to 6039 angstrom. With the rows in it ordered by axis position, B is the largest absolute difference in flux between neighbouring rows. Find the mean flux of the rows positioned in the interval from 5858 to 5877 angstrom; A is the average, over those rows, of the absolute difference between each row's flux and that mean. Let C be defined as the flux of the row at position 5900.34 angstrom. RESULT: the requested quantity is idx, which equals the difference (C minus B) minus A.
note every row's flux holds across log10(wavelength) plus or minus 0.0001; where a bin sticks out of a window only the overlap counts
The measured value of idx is 8.5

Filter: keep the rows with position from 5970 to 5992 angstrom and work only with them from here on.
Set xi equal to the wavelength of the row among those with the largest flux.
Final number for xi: 5971.41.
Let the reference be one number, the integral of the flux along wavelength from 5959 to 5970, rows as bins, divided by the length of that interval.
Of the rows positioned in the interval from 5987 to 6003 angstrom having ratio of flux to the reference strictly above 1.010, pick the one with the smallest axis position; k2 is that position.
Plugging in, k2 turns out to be 5990.69 angstrom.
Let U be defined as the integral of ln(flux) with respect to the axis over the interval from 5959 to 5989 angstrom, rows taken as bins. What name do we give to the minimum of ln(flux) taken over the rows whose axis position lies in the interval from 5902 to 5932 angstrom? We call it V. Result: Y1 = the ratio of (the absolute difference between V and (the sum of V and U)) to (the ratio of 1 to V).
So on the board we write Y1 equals 158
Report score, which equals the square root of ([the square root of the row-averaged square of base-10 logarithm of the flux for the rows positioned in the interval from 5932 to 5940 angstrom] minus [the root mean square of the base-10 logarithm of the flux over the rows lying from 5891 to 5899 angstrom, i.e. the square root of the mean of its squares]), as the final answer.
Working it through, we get 0.30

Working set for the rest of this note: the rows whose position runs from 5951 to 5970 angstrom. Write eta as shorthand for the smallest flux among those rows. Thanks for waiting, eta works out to 9.648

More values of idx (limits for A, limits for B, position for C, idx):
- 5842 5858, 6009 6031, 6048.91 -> 10.3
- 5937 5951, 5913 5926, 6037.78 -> 10.0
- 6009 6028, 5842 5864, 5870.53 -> 10.0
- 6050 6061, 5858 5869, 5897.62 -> 8.4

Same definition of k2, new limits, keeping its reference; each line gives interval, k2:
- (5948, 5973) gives 5965.92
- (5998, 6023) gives 5998.98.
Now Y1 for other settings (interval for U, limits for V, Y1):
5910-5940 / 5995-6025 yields 161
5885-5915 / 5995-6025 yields 154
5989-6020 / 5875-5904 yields 154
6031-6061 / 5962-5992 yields 164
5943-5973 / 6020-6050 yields 161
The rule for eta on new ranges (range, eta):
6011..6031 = 10.05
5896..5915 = 8.65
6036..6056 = 10.43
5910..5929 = 9.799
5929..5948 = 10.19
